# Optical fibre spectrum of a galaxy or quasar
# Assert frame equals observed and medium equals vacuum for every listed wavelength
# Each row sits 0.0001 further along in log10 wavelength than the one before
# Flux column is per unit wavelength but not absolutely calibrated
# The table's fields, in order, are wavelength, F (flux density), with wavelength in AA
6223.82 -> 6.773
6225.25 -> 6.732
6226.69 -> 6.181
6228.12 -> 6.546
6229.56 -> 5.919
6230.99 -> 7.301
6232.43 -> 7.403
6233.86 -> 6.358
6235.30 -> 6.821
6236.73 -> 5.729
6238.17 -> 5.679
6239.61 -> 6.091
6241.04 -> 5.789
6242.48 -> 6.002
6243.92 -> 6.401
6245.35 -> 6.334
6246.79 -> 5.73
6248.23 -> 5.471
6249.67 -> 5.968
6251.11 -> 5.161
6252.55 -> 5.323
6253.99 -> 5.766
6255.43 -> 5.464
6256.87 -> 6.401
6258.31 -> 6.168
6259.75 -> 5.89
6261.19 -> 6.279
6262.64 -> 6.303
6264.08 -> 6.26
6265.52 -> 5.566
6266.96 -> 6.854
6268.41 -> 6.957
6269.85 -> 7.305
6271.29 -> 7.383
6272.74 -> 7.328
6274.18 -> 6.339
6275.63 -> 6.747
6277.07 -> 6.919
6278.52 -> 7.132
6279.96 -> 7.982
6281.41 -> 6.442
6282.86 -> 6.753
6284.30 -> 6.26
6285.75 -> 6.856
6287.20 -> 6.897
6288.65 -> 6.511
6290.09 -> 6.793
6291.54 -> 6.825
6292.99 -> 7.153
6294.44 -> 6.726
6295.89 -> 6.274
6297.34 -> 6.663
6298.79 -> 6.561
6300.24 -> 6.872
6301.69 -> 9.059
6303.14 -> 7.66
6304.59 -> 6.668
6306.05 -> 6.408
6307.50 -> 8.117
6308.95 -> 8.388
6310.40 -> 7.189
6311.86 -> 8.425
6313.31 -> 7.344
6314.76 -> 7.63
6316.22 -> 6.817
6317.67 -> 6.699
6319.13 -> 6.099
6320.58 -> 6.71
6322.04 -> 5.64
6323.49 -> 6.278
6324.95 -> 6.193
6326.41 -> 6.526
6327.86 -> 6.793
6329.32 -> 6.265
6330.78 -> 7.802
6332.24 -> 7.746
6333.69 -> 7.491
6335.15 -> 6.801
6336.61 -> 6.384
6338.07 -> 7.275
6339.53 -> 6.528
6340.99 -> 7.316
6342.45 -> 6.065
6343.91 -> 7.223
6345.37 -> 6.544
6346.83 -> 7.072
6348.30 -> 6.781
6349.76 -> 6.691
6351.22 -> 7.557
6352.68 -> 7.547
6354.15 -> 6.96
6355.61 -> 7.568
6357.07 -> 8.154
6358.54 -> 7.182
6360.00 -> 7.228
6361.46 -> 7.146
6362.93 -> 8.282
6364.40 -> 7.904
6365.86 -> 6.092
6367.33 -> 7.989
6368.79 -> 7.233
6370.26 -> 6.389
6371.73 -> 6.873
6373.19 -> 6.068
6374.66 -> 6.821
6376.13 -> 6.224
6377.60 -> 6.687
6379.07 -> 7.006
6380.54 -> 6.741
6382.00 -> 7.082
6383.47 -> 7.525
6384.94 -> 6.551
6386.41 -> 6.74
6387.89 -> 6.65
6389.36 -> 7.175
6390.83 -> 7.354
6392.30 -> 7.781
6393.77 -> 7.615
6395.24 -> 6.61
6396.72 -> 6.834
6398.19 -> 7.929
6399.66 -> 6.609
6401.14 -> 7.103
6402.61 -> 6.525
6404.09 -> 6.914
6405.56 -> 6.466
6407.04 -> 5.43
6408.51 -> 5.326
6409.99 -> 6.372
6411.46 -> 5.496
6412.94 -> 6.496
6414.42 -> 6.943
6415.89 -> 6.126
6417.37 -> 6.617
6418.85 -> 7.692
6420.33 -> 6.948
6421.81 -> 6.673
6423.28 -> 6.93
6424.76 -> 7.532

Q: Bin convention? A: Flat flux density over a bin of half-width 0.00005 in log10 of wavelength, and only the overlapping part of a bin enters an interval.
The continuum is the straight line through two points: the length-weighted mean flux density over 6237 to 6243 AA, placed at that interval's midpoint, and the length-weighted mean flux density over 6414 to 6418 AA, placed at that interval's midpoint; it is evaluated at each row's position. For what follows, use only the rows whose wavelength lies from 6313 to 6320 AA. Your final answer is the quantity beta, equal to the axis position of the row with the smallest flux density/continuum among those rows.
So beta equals 6319.13 AA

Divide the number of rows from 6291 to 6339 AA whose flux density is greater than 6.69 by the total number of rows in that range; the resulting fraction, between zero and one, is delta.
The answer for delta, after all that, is 0.64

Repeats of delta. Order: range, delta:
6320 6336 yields 0.55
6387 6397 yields 0.71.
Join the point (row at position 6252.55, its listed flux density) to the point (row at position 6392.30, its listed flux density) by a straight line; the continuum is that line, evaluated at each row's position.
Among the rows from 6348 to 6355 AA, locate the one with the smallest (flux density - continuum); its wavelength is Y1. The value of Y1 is 6349.76 AA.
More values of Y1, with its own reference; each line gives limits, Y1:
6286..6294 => 6288.65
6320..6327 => 6322.04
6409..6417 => 6411.46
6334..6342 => 6336.61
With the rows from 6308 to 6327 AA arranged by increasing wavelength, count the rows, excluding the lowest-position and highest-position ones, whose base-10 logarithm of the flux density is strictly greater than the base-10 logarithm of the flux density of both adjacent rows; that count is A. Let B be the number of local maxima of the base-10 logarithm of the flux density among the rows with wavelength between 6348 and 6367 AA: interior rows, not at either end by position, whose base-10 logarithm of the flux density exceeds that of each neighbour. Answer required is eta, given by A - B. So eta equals 0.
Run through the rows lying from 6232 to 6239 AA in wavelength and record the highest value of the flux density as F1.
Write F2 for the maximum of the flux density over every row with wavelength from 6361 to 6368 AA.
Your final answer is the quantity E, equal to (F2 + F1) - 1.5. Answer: 14.2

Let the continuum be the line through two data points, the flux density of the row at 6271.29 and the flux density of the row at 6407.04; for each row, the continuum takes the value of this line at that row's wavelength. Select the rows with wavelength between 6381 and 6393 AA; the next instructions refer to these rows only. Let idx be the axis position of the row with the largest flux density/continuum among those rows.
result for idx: 6392.30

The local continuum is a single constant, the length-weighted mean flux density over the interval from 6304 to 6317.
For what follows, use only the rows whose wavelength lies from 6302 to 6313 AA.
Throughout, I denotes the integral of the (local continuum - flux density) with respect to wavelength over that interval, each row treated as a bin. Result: -1.68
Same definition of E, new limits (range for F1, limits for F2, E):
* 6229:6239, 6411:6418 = 12.8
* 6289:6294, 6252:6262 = 12.1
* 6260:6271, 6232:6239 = 13.2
